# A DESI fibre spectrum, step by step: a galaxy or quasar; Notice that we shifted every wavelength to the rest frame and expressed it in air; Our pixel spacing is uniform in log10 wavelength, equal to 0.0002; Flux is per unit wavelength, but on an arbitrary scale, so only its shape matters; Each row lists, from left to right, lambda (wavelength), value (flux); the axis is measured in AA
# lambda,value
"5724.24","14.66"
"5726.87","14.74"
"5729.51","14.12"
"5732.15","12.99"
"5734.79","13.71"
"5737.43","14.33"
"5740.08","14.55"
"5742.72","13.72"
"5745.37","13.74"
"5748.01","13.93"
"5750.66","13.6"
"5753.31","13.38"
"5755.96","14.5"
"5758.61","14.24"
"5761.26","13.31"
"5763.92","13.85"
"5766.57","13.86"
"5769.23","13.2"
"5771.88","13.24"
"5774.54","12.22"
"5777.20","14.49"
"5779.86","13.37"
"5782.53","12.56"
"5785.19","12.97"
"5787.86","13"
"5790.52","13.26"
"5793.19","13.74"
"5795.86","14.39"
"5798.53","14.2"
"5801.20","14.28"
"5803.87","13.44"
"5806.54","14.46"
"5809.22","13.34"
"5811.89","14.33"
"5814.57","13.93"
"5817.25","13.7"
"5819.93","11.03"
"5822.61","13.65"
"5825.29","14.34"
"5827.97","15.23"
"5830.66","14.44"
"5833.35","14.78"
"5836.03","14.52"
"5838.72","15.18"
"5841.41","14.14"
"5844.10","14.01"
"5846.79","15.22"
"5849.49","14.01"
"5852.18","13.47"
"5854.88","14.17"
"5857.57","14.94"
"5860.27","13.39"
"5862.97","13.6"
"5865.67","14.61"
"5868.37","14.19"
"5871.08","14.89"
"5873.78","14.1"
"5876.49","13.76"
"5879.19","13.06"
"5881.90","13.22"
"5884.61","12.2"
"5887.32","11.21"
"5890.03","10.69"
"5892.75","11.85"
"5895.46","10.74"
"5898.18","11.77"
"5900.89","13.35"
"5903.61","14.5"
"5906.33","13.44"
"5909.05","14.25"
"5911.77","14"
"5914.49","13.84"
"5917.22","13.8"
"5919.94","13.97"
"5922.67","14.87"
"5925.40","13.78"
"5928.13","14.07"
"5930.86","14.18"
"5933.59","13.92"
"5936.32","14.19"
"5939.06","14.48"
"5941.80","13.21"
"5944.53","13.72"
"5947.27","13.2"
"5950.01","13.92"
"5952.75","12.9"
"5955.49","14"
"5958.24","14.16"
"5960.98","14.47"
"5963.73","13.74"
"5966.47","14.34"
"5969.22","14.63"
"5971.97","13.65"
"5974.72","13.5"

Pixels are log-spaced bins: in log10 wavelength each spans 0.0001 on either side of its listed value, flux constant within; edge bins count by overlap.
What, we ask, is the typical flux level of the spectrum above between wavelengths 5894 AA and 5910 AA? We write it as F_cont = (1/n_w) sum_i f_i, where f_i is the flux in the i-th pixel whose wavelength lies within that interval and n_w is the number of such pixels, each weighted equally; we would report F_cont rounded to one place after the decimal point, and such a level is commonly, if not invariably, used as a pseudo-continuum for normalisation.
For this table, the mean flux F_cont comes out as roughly 13.0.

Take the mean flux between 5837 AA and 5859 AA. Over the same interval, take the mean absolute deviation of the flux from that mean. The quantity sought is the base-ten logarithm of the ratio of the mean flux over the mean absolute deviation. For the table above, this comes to 1.43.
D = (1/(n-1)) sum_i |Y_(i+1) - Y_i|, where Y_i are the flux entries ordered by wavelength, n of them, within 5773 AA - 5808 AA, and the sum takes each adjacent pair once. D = 0.68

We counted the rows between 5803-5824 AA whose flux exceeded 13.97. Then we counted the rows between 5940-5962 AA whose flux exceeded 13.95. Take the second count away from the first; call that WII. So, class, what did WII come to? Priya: -1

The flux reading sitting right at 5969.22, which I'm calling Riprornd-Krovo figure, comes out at 14.63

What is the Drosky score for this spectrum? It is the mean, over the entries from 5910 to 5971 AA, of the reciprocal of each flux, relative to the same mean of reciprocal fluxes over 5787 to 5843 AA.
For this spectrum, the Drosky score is 1.00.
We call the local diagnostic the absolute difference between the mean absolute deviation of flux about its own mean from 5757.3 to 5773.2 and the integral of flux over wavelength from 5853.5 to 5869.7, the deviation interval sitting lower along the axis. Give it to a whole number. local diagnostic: 229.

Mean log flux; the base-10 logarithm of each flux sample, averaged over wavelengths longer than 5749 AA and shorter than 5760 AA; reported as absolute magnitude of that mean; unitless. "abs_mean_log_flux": 1.14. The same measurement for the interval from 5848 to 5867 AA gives 1.15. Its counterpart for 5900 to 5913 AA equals 1.14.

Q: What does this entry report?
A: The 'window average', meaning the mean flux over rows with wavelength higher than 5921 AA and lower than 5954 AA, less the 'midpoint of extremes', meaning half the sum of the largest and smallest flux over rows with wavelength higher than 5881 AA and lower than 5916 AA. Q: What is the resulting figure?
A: 1.3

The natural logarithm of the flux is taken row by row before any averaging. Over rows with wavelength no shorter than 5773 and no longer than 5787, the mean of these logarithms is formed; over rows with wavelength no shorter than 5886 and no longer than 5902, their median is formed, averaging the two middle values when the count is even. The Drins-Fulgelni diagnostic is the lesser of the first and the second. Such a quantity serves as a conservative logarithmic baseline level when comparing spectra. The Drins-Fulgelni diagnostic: 2.44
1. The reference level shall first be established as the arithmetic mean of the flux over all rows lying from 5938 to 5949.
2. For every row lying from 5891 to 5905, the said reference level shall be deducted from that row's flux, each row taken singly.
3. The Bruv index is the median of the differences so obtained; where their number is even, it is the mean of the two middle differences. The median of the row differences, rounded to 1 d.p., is -1.8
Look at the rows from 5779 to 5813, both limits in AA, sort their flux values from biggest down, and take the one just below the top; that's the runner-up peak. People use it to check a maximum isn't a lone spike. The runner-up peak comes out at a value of 14.39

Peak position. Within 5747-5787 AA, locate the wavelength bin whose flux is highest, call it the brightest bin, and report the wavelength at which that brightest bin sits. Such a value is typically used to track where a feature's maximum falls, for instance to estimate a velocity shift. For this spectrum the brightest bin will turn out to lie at 5755.96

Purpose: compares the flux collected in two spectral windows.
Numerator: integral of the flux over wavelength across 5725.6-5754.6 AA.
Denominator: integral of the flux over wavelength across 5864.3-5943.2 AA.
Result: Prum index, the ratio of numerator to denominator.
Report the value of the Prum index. 0.38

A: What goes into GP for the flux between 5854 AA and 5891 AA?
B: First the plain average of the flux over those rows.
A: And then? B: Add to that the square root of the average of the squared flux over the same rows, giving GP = 26.9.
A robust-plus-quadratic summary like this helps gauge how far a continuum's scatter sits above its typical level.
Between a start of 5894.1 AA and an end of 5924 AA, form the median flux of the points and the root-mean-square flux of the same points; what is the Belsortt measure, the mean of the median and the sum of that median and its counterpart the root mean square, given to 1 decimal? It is 20.6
